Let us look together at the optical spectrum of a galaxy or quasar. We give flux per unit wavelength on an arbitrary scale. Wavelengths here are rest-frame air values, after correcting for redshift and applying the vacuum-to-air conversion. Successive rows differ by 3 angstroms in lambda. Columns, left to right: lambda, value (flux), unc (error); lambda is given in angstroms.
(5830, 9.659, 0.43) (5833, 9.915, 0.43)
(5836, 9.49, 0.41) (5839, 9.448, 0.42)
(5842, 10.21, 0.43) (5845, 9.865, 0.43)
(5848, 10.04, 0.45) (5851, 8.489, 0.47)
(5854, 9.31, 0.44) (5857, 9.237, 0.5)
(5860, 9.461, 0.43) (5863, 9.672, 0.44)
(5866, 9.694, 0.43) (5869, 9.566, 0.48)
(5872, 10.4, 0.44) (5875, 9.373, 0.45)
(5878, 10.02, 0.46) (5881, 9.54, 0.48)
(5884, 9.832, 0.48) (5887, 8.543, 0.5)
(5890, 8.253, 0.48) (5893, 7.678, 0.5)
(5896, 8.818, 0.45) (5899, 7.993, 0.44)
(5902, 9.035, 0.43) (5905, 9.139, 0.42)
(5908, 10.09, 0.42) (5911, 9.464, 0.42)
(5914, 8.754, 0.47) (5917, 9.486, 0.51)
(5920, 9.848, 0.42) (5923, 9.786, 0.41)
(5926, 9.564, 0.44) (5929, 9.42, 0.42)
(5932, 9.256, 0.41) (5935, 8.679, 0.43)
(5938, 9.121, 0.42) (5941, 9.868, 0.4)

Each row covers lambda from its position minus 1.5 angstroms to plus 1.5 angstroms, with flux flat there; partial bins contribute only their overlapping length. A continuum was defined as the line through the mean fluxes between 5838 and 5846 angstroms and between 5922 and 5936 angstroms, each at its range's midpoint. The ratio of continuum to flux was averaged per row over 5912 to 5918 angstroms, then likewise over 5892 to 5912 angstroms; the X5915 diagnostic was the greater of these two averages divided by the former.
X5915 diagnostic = 1.04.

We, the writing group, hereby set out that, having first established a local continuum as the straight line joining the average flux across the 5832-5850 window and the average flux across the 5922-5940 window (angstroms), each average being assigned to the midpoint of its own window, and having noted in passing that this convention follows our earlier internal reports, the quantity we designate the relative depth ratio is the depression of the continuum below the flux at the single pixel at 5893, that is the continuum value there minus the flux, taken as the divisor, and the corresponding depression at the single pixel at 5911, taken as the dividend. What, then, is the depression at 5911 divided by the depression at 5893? 0.0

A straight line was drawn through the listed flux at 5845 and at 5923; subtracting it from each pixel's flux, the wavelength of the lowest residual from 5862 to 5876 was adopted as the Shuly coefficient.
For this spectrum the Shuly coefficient 5875 angstroms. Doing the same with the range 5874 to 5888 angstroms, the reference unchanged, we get 5887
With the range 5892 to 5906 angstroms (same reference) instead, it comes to 5893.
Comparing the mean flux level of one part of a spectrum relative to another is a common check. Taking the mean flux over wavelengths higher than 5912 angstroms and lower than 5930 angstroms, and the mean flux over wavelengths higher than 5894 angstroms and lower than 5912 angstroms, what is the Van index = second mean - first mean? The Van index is -0.4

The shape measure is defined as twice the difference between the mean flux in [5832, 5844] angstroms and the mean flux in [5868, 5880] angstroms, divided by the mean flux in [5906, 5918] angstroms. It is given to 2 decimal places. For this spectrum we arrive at -0.02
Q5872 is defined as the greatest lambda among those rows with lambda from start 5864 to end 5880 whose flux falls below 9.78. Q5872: 5875 angstroms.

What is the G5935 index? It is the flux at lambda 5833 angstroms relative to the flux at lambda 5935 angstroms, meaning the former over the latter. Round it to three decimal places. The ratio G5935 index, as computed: 1.142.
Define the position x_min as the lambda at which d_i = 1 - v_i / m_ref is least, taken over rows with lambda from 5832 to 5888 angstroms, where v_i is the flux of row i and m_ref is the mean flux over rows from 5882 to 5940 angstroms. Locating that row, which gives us 5872 angstroms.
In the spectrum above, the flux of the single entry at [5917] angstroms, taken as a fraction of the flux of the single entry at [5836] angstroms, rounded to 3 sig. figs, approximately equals 1.00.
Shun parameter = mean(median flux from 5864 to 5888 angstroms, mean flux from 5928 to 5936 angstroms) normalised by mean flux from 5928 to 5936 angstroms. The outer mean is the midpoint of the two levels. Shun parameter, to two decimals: 1.03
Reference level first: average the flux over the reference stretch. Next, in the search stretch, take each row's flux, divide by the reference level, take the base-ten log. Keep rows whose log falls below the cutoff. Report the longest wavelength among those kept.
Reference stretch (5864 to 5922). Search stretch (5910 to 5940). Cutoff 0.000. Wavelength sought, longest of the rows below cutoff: 5938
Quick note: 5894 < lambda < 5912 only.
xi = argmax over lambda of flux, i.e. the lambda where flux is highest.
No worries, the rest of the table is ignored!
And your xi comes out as 5908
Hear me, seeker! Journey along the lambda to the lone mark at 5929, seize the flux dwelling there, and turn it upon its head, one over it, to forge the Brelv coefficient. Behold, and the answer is 0.1062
